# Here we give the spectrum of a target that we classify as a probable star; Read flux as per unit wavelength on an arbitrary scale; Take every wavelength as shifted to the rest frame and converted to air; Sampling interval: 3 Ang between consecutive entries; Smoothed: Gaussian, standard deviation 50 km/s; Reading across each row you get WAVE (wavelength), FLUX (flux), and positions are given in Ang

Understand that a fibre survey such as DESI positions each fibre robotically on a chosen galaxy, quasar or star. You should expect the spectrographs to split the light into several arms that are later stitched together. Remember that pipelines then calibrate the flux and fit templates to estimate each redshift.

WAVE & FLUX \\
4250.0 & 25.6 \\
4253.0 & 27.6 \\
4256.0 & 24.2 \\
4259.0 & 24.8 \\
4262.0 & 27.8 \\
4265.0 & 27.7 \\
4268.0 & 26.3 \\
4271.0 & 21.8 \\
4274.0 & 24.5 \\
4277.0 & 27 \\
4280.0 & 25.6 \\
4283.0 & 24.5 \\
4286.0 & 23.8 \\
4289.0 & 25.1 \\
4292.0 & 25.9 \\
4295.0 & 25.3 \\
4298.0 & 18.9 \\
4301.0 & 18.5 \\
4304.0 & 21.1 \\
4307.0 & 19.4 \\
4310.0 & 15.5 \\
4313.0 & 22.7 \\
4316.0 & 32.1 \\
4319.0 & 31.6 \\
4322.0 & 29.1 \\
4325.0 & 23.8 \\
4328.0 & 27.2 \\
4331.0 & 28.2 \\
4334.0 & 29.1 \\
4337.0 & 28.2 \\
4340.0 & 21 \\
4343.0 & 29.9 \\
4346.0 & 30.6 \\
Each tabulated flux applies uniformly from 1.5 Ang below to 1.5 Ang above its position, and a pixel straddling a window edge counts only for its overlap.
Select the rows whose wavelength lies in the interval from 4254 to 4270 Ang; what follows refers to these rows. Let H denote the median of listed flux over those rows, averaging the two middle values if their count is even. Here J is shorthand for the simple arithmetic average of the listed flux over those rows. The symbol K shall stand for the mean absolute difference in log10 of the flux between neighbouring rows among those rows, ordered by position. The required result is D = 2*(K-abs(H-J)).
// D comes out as -0.2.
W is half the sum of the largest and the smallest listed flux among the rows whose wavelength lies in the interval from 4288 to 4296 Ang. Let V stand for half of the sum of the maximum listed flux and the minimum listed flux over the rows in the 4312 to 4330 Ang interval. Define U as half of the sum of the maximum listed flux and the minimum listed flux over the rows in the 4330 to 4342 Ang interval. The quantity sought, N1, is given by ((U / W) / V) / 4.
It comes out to 0.0090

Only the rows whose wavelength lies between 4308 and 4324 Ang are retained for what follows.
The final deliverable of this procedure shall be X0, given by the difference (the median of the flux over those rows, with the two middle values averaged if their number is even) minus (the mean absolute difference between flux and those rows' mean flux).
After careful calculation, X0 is 23.4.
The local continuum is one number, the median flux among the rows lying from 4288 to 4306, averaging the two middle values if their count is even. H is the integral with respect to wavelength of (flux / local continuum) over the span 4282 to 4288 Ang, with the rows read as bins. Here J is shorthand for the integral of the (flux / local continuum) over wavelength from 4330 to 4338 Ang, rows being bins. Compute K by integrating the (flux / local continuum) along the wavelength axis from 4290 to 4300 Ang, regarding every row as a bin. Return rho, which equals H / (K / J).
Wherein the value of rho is 6.2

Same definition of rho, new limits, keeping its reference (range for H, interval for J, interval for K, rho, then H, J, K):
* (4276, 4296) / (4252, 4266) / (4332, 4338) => 46.9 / 22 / 16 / 7.44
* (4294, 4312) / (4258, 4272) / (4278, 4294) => 13.9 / 15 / 16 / 17.35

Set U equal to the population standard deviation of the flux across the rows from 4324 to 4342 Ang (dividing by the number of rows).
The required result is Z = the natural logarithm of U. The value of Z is 1.1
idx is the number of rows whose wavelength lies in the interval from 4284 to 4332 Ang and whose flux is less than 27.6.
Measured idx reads 12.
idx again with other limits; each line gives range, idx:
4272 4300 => 9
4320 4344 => 3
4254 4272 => 4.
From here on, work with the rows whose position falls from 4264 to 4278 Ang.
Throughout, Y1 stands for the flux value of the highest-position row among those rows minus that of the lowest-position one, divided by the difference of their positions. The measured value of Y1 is -0.1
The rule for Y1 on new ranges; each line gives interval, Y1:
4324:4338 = 0.4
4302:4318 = 0.9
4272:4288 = -0.1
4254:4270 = 0.2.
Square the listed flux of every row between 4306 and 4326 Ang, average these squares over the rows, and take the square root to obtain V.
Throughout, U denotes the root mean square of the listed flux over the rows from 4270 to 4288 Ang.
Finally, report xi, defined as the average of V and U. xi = 25.1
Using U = 24.6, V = 26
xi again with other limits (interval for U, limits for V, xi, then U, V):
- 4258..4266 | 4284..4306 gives 24.8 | 26.8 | 23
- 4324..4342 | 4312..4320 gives 27.8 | 26.4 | 29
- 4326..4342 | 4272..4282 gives 26.3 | 26.9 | 26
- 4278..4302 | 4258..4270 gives 25.1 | 23.6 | 27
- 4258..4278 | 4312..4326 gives 27.0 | 25.8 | 28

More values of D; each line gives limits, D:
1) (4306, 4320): -2.9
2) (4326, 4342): -2.8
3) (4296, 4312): -0.3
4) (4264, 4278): -1.6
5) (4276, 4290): -0.2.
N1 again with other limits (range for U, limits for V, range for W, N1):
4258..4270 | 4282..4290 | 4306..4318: 0.0113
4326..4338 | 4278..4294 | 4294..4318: 0.0119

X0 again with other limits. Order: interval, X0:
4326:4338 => 27.7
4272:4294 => 24.3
